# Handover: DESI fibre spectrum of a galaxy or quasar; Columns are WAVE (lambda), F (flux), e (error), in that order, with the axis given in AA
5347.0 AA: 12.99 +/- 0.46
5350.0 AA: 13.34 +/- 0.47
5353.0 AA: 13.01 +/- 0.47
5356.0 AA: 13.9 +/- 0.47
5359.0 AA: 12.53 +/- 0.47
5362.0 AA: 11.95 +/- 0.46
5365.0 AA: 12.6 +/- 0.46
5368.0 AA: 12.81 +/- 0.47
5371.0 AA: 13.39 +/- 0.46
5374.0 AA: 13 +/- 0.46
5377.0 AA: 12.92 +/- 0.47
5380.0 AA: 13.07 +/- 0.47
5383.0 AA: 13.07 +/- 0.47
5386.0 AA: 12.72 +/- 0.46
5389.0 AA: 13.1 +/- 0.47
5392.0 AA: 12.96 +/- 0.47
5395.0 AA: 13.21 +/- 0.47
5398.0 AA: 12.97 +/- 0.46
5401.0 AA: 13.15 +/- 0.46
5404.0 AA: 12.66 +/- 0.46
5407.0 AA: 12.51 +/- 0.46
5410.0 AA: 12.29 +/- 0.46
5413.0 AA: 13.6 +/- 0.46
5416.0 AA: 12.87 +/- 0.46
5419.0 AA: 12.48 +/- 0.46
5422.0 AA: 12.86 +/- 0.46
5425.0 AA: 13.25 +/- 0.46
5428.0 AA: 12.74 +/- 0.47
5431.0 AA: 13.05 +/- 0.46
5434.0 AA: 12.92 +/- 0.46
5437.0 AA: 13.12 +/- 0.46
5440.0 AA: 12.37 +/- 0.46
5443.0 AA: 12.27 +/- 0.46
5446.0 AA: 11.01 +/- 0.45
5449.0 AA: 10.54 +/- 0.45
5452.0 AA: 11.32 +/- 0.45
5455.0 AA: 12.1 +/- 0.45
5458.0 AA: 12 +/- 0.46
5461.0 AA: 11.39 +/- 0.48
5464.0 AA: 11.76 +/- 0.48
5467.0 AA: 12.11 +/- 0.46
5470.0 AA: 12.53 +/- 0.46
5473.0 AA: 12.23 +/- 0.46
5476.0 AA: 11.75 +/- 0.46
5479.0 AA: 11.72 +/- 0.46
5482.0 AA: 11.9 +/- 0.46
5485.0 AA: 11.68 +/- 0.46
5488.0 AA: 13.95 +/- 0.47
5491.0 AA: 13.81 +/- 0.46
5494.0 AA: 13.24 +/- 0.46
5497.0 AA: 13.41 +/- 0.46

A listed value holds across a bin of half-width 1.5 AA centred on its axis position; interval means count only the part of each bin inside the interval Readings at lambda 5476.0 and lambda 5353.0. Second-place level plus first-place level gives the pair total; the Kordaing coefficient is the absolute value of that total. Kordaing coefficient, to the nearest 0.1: 24.8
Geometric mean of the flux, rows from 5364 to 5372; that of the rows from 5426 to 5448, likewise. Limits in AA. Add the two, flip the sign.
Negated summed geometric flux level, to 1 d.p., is -25.4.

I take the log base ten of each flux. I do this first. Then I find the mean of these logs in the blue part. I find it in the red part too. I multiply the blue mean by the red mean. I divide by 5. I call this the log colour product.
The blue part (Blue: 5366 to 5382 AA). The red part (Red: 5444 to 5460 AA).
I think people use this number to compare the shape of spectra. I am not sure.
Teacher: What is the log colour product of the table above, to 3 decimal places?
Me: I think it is 0.236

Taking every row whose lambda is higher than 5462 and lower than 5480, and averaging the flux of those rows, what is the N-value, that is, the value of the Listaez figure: 12.0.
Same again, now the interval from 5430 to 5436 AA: 13.0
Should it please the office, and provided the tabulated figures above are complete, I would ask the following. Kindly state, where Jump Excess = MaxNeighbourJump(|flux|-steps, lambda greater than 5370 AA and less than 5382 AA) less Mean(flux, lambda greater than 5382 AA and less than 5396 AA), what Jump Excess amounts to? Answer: -12.6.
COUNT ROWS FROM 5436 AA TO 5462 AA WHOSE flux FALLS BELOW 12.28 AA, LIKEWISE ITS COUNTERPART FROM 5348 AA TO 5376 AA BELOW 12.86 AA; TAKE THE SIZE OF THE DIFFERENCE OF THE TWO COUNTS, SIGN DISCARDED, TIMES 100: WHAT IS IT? 300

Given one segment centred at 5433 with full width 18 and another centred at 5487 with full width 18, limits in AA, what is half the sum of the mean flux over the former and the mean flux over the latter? 12.8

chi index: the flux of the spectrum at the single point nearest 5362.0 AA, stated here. 11.95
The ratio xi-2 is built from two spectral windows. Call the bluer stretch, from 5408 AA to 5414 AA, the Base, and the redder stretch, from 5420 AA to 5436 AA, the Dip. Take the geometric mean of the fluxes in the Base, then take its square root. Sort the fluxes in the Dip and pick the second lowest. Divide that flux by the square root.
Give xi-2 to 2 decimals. 3.58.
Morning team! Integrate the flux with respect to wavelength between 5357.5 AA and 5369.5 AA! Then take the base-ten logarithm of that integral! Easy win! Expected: 2.18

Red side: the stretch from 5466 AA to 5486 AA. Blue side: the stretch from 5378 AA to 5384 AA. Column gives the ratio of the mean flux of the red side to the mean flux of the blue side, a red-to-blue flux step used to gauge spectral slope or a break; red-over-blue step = 0.92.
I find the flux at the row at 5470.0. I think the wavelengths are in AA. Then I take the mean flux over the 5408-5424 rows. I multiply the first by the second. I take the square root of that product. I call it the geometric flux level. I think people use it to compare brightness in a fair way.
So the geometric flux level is 12.7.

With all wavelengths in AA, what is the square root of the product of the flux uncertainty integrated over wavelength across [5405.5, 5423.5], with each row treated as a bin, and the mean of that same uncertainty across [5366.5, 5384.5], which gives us 1.97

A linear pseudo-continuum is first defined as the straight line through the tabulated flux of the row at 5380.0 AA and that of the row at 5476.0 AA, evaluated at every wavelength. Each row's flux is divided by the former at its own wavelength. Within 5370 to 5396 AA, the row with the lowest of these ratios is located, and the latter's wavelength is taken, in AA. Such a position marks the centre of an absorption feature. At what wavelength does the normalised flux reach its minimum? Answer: 5386.0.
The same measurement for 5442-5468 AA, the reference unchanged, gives 5449.0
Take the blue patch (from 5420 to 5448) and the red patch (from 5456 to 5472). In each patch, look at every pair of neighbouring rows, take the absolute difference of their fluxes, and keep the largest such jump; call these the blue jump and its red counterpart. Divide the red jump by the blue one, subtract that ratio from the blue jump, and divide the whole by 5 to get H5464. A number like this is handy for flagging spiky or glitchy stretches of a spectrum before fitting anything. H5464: 0.16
